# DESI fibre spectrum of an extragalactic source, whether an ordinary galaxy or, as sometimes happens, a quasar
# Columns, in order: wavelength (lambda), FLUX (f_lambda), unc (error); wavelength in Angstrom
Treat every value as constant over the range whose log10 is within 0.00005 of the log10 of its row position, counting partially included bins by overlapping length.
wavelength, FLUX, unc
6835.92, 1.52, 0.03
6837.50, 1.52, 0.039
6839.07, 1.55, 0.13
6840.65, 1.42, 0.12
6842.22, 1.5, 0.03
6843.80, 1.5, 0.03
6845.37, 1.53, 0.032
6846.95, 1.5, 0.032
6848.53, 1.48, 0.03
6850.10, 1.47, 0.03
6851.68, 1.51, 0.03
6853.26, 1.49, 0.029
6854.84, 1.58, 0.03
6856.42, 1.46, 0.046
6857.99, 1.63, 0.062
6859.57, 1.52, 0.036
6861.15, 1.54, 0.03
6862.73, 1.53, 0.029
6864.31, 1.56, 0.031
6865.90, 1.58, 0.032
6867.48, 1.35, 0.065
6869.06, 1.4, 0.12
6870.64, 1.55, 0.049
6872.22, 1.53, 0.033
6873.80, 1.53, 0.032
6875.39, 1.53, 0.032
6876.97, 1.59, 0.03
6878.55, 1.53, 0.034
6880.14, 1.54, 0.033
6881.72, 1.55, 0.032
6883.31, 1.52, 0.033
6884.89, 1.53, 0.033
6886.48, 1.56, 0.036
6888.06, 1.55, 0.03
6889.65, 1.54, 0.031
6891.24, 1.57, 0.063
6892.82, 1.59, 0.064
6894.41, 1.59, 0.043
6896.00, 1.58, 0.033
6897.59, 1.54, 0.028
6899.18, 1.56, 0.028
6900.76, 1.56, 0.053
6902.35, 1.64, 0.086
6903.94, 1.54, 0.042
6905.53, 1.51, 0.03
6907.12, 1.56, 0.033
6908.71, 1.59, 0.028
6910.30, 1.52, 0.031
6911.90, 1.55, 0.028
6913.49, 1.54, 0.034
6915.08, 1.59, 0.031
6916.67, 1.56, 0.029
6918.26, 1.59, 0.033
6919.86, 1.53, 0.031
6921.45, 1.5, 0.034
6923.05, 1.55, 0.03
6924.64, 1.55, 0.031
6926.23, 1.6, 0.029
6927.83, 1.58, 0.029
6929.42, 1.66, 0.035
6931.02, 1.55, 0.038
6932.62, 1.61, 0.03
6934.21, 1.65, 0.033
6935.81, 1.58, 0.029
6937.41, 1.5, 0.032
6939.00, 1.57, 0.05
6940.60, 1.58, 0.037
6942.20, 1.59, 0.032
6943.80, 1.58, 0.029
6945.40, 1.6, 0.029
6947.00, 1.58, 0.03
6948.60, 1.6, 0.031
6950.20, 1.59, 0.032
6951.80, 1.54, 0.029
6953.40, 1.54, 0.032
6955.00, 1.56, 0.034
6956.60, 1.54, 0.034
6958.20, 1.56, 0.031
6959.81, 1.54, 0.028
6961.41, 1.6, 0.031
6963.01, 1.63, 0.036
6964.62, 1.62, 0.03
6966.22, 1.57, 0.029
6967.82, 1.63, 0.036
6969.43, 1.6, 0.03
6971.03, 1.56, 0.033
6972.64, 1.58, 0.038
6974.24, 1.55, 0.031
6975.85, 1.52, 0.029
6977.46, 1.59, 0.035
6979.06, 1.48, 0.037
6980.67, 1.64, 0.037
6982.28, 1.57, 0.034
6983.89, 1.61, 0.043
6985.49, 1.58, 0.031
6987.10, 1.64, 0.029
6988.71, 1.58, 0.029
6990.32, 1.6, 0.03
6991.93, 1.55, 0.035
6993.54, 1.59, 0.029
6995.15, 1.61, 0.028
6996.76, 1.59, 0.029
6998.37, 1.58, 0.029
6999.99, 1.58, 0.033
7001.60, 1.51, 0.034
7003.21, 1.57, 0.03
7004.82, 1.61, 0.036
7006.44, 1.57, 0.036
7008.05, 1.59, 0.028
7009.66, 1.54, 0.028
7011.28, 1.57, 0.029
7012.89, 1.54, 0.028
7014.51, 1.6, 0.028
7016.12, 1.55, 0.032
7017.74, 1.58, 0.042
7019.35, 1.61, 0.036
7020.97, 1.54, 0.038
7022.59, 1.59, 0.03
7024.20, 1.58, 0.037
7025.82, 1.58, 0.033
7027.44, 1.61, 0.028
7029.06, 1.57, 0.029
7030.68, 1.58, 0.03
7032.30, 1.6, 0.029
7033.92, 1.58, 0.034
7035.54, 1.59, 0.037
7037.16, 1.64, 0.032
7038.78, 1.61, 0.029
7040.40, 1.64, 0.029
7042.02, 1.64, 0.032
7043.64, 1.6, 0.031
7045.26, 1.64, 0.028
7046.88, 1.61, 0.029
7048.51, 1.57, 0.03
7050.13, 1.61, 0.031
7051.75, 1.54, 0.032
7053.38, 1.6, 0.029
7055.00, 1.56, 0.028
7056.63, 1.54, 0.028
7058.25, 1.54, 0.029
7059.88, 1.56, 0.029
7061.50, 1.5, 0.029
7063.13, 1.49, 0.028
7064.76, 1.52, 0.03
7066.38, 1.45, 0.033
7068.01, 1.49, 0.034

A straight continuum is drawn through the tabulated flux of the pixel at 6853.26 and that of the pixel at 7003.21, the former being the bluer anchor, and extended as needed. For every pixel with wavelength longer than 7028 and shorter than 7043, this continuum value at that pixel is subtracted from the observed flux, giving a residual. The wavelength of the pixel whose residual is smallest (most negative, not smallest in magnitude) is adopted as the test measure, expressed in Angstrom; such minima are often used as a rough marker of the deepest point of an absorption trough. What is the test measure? 7029.06 Angstrom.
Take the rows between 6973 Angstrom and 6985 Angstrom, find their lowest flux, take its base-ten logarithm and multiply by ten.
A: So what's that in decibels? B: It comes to 1.70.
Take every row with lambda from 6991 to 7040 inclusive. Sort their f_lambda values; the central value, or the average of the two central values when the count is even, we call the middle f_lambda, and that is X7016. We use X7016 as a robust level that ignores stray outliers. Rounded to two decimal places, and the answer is 1.58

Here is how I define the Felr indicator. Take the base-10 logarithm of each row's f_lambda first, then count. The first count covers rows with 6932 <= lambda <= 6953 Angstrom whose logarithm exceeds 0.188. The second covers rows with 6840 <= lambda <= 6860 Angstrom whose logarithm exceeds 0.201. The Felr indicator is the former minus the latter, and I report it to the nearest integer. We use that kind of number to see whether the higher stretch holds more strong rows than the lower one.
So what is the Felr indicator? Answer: 10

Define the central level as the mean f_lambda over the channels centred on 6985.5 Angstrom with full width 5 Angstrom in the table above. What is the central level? 1.61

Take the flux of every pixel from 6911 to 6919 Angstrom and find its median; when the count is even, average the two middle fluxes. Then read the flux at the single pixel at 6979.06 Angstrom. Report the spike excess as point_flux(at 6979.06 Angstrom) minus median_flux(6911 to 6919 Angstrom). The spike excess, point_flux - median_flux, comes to -0.080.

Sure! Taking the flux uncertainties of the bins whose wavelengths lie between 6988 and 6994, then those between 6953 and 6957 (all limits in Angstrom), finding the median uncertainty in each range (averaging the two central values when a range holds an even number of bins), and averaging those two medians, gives 0.032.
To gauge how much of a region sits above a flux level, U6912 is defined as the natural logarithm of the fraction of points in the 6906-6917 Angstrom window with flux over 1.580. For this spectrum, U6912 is -1.3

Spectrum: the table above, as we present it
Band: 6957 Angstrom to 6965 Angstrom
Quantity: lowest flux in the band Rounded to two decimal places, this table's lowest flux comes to 1.54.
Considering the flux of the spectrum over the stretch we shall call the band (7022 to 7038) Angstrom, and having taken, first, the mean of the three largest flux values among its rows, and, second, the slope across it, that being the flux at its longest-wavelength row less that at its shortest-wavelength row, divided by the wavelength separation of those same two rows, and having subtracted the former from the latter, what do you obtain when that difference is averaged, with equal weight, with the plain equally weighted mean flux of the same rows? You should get -0.011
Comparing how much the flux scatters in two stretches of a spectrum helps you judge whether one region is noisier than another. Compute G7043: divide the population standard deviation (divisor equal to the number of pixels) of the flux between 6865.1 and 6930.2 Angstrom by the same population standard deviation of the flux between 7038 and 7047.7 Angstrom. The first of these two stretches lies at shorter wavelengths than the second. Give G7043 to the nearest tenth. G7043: 3.0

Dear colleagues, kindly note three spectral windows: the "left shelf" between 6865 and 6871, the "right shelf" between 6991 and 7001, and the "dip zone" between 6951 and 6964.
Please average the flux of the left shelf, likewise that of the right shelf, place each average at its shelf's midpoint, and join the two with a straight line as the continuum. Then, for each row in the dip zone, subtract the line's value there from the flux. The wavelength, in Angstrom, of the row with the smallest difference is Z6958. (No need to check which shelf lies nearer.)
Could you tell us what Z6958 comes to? 6959.81 Angstrom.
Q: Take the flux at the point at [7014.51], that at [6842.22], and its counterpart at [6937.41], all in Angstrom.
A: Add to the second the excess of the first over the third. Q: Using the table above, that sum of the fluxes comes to 1.60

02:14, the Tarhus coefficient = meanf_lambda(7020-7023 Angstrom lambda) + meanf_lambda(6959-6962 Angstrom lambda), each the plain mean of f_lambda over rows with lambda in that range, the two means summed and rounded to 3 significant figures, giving 3.13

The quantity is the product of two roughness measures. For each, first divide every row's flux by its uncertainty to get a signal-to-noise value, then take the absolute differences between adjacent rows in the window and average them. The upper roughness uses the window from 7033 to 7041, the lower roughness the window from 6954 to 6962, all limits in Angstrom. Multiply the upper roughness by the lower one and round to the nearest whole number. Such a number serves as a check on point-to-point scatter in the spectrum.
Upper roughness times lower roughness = 15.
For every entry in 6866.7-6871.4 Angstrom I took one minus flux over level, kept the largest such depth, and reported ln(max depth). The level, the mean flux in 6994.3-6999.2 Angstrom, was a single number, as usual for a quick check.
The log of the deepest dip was -1.9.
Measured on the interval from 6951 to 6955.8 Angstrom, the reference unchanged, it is -3.4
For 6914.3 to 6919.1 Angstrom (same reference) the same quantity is -3.9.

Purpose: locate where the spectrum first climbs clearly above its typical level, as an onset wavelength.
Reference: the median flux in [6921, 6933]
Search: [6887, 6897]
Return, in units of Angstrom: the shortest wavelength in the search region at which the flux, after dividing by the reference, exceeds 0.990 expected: 6888.06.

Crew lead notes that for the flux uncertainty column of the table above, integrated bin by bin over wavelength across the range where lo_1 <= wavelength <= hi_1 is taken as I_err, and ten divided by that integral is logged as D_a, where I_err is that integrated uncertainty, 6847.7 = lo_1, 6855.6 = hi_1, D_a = 42.5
